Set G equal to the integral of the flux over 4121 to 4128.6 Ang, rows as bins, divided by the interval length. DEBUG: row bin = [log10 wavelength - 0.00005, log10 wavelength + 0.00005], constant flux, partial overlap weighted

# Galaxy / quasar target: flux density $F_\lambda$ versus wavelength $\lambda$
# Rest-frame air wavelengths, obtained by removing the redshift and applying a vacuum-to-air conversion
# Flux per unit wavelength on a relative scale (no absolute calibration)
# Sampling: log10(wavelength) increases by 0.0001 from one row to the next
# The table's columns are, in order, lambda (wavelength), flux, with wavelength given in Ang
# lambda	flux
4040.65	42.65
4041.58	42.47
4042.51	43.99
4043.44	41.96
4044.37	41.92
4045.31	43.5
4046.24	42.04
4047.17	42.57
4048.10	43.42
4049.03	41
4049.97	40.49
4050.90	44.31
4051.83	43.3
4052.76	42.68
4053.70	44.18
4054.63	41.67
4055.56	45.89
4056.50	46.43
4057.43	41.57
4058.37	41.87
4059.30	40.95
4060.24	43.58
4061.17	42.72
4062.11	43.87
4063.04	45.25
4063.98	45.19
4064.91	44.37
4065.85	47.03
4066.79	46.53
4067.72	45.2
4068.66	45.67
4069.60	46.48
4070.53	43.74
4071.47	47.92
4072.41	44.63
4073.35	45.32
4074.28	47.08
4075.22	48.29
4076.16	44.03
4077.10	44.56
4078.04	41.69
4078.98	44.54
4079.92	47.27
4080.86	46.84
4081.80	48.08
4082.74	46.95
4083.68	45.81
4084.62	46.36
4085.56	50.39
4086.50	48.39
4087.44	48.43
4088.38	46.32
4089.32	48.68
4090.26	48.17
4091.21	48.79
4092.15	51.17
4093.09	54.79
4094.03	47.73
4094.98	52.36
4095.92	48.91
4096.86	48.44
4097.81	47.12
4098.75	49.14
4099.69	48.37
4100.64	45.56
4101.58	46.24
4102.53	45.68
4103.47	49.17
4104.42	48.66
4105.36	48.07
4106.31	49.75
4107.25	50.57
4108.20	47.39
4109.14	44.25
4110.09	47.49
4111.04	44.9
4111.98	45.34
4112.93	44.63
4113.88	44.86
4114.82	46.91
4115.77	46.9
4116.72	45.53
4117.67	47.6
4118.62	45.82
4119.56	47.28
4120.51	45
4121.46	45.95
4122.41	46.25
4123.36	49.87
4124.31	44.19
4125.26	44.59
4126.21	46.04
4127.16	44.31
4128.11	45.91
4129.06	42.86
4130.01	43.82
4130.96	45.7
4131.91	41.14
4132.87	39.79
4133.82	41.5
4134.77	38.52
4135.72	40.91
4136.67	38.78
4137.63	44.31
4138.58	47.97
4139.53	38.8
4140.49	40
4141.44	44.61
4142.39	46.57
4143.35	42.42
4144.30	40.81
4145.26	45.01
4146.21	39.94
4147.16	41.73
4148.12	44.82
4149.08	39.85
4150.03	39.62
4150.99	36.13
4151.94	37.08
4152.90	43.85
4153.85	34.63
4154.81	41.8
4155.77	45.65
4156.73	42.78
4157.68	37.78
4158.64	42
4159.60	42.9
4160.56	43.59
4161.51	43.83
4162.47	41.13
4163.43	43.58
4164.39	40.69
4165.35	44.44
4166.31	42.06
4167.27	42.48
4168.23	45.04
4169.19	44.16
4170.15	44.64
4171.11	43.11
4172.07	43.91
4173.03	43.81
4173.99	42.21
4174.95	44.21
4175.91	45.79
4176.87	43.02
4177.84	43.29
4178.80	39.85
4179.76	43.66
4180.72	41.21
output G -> 45.9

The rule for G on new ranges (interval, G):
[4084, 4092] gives 48.3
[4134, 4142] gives 41.8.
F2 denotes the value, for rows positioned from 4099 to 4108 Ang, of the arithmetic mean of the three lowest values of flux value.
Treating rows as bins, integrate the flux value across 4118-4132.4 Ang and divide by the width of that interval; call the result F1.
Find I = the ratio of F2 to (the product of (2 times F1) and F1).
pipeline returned 0.0112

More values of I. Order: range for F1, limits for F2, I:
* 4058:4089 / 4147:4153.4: 0.0090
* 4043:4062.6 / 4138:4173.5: 0.0098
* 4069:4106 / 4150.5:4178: 0.0080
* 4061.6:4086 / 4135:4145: 0.0093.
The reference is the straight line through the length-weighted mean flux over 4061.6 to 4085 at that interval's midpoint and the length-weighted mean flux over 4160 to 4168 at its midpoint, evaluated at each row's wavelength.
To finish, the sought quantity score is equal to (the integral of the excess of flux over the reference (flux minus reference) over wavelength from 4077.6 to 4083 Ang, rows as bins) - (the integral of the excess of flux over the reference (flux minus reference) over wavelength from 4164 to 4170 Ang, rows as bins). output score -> -1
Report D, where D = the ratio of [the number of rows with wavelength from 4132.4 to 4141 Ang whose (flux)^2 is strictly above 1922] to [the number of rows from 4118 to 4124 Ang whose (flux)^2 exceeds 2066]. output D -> 0.4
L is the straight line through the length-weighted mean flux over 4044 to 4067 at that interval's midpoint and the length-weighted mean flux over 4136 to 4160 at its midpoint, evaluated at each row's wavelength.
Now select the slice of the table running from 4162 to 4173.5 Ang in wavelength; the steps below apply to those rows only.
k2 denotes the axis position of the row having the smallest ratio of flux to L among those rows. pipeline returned 4164.39 Ang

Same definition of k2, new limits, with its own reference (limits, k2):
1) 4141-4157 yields 4153.85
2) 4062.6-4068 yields 4064.91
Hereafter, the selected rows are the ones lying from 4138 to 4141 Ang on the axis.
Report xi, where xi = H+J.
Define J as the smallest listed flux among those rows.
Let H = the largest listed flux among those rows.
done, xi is 87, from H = 47.97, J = 38.8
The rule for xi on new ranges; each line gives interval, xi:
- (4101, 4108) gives 96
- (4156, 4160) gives 81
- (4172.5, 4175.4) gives 86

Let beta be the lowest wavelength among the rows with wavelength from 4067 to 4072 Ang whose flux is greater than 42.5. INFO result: 4067.72 Ang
